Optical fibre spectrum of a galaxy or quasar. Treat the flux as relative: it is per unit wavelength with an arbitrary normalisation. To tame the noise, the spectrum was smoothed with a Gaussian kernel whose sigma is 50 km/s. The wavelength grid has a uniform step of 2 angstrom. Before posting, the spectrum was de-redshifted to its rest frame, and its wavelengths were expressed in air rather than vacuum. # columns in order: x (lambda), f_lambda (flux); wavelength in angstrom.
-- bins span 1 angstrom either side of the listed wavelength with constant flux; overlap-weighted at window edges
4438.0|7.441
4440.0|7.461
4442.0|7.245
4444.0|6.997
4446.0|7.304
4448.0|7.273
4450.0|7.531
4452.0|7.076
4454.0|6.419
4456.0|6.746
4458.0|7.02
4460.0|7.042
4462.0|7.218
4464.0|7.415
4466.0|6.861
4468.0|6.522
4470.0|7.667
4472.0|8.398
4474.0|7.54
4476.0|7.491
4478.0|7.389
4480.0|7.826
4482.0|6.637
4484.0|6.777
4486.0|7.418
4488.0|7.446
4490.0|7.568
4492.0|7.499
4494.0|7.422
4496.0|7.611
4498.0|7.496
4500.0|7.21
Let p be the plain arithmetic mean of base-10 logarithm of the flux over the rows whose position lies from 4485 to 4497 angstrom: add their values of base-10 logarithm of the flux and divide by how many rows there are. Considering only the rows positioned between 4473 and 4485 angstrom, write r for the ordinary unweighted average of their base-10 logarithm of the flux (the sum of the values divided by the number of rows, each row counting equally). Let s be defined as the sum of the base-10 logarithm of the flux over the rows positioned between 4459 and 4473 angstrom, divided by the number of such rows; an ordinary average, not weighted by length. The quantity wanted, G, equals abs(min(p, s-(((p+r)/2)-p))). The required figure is 0.869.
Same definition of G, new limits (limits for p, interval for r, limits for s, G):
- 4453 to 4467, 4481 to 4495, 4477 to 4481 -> 0.842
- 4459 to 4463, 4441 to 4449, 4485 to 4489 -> 0.853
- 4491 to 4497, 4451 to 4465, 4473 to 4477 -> 0.876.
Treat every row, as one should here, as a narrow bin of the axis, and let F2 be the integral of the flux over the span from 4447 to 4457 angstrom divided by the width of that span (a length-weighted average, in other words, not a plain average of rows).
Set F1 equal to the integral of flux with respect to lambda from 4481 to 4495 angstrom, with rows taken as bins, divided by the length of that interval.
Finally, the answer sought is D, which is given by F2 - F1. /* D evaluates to -0.24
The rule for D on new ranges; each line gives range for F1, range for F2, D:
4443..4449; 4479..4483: 0.04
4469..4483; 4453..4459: -0.84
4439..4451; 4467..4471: -0.21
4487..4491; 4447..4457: -0.50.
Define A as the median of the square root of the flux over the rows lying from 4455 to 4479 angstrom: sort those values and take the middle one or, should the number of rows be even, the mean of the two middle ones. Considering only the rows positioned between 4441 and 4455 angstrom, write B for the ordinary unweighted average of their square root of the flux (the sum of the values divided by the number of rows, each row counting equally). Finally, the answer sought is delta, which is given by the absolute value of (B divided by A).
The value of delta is 0.99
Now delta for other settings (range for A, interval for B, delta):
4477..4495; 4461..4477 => 1.00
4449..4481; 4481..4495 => 1.00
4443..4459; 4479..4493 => 1.02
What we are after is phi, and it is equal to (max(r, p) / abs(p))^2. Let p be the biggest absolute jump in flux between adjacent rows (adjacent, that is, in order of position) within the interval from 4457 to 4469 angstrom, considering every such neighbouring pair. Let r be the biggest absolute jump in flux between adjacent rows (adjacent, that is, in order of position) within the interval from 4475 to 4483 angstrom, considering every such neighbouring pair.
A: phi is 4.6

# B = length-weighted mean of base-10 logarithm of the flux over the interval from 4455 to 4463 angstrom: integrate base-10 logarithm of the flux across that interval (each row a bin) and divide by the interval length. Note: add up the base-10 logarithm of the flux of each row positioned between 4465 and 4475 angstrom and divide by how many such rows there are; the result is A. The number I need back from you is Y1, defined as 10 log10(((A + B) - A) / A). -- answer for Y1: -0.11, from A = 0.867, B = 0.845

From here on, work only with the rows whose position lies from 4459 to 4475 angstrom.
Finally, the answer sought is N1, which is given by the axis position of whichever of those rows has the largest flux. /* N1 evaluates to 4472.0 angstrom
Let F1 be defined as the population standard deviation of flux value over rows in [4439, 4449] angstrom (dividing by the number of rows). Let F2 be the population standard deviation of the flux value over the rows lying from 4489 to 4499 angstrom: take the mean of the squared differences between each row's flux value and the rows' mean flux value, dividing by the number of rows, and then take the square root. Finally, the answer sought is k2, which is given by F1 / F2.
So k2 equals 2.3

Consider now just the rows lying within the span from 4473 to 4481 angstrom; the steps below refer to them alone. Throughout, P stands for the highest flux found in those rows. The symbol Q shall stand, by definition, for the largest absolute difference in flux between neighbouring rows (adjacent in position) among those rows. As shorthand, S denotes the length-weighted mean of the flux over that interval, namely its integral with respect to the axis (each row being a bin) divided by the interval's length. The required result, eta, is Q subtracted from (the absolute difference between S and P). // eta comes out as -0.17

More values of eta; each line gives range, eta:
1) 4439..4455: -0.29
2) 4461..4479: -0.14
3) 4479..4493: -0.67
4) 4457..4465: 0.04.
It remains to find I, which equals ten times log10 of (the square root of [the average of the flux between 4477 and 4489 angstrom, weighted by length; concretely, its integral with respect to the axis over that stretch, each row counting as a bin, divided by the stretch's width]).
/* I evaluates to 4.30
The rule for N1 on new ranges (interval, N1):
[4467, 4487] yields 4472.0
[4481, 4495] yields 4490.0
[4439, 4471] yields 4470.0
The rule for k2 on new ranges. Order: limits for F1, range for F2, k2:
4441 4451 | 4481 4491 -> 0.4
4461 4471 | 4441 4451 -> 2.4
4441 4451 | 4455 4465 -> 0.8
